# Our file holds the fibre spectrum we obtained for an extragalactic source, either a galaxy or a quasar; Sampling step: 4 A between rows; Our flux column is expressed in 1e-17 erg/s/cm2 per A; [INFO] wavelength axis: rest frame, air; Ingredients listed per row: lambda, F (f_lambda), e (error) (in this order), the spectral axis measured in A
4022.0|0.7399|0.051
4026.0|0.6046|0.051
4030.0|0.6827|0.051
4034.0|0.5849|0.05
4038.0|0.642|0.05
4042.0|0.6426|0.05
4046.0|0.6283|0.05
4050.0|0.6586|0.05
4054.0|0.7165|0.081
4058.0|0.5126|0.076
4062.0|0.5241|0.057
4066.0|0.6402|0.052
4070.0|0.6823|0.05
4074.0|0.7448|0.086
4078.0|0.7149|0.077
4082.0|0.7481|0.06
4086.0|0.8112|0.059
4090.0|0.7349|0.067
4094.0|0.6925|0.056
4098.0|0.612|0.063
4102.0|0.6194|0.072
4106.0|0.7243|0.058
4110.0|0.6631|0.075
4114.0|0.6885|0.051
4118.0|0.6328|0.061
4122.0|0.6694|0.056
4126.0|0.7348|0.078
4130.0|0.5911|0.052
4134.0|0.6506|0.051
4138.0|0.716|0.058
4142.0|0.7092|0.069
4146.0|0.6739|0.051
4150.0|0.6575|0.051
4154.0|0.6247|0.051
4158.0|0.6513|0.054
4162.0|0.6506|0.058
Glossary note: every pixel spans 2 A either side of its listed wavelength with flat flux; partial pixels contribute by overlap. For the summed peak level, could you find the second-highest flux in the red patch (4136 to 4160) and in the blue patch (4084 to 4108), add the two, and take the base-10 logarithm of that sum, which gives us 0.160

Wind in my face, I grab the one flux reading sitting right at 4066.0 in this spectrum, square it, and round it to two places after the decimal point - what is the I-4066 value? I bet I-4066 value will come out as 0.41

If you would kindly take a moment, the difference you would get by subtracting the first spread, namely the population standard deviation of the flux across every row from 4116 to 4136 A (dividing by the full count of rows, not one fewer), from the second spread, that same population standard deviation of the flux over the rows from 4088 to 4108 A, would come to 0.004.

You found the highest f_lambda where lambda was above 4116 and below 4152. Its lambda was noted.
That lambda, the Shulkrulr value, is 4126.0 A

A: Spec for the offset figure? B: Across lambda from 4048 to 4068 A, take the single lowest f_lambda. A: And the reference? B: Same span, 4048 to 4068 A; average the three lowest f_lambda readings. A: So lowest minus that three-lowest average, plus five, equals 4.95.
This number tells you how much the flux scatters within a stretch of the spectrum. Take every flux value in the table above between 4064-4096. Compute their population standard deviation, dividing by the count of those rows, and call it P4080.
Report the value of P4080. 0.048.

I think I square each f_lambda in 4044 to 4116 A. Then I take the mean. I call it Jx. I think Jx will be 0.46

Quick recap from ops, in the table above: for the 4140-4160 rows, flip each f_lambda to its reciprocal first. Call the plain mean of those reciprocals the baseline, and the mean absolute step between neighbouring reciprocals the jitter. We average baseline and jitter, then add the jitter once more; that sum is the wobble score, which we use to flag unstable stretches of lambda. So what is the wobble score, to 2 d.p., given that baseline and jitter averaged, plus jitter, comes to 0.85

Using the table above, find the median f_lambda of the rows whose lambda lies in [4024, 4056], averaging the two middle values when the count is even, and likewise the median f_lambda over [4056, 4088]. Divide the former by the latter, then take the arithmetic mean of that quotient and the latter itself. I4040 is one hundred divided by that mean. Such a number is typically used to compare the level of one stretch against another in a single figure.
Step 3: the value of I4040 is 124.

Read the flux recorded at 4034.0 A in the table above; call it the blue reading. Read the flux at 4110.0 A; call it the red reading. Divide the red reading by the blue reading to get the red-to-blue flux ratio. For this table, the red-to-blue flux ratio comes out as 1.13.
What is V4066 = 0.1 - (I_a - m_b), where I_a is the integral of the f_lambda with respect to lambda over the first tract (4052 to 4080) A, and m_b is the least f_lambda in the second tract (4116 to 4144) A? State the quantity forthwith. -17.5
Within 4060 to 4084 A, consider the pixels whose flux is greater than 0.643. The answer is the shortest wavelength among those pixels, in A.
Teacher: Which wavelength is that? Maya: 4070.0 A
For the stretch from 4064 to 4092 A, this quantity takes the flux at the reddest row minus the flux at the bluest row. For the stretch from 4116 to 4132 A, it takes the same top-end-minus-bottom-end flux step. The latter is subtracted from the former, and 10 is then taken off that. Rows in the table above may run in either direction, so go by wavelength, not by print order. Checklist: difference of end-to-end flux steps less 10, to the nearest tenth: -9.9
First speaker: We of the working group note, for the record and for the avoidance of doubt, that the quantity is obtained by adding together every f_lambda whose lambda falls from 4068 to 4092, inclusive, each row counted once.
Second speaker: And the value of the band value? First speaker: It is 4.44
